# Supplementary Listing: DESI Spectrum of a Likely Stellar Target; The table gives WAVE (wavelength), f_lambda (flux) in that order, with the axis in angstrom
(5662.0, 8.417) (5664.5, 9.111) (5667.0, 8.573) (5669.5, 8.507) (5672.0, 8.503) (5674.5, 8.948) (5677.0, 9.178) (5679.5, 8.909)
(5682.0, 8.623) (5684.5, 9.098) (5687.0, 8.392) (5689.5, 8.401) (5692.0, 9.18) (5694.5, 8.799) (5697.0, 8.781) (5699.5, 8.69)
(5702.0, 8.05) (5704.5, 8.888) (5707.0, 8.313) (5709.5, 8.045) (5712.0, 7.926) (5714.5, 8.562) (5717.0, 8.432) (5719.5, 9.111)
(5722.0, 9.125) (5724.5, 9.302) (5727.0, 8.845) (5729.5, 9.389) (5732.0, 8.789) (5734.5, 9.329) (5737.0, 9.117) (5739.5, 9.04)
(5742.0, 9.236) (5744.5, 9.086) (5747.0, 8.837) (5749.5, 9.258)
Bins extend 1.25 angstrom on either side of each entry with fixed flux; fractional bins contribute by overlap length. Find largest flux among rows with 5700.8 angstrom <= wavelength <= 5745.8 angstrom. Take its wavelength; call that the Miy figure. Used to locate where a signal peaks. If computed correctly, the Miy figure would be 5729.5 angstrom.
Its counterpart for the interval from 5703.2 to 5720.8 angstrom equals 5719.5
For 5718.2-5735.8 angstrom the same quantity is 5729.5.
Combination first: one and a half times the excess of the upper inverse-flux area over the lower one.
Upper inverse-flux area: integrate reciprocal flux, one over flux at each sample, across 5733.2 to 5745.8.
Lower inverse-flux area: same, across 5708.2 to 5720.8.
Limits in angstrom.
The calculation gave -0.19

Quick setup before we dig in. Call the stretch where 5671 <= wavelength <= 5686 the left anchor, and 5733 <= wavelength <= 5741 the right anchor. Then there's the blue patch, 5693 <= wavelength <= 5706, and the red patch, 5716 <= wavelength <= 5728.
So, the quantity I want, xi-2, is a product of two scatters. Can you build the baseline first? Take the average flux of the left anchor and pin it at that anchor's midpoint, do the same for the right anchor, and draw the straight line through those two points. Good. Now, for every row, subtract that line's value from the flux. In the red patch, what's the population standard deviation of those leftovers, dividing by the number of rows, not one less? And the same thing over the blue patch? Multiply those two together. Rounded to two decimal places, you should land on 0.09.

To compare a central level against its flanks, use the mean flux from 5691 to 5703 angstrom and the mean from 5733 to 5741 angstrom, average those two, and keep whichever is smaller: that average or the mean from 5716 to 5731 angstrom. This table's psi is 8.93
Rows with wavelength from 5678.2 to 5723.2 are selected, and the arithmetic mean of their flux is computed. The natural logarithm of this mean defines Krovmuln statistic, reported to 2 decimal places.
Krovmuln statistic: 2.16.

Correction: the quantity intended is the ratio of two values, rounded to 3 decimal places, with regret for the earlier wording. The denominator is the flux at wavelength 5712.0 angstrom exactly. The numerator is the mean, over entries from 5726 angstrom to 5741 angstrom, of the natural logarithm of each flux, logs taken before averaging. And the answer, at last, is 0.278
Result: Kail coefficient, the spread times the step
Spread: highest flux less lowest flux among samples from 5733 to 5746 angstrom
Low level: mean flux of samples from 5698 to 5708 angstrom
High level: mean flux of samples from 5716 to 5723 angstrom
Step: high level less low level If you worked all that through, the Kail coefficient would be 0.12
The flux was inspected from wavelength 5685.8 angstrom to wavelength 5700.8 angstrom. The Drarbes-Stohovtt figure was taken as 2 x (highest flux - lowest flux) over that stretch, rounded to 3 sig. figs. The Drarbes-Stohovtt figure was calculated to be 1.58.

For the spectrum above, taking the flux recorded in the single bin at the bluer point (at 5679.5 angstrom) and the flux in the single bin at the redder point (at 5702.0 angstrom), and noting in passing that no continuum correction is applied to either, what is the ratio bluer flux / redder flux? 1.11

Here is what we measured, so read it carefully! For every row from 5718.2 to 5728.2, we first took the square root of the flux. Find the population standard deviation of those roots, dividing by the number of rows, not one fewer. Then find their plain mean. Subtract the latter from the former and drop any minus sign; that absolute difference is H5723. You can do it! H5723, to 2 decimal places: 2.99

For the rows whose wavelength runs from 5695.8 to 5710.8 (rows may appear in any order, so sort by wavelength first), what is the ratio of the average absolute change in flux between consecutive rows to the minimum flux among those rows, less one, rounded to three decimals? -0.940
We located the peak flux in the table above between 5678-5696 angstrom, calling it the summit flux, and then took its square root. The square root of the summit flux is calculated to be 3.03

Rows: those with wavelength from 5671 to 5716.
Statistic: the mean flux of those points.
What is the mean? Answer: 8.63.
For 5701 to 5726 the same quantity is 8.58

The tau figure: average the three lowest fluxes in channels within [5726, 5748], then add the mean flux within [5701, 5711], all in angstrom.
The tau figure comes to 17.1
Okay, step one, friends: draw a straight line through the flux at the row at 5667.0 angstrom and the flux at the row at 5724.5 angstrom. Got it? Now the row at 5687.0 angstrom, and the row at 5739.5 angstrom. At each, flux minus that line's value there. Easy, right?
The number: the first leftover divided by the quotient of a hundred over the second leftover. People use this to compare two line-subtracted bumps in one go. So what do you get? 0.0020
